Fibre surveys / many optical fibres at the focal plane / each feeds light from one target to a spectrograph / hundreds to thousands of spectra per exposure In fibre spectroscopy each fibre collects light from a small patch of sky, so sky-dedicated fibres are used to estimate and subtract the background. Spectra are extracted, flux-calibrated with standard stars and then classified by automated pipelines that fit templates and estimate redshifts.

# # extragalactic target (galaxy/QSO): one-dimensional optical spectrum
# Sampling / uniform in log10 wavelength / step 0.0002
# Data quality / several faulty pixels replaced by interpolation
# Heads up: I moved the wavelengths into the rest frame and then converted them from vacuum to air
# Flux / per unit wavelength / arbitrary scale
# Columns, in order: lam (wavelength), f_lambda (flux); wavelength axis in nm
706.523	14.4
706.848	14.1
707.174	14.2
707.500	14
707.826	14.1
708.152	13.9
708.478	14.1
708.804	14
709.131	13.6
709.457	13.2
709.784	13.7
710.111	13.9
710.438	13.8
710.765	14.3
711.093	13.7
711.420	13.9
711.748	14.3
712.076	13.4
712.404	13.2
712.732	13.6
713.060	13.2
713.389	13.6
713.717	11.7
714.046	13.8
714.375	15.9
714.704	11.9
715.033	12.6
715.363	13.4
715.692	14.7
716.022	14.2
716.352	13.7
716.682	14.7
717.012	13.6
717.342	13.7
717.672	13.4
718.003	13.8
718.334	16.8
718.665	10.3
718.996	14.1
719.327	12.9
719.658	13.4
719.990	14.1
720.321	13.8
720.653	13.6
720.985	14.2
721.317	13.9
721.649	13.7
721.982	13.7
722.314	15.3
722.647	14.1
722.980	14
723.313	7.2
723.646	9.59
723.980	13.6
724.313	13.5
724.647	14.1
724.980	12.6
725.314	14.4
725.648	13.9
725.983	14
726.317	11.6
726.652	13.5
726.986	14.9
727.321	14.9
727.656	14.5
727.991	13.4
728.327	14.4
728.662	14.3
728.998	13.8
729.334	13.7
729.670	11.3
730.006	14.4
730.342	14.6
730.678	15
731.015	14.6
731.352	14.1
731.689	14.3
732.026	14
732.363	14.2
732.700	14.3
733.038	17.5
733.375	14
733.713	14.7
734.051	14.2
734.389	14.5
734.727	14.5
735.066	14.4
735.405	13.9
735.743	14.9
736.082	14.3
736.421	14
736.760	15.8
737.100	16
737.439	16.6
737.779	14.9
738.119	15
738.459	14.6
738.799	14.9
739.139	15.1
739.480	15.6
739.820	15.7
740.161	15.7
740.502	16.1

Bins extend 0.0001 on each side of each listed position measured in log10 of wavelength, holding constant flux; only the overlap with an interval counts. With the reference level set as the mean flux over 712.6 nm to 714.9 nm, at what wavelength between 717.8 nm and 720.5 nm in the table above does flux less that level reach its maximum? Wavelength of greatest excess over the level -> 718.334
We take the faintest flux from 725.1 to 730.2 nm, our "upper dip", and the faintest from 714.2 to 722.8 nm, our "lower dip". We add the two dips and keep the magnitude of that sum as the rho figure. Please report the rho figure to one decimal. 21.6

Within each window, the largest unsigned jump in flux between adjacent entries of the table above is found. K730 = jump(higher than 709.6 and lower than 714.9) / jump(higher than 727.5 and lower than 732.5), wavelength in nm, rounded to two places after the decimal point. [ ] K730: 1.29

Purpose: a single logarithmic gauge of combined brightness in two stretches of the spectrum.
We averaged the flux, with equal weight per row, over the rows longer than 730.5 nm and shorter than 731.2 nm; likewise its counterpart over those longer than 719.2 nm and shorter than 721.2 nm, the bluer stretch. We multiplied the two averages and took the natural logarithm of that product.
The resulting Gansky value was 5.310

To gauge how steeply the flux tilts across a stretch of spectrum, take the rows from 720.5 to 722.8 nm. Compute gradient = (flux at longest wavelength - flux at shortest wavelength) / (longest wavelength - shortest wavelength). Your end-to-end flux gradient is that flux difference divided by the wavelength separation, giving 0.25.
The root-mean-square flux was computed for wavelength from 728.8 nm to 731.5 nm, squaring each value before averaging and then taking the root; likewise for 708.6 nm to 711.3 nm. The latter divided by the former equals 0.99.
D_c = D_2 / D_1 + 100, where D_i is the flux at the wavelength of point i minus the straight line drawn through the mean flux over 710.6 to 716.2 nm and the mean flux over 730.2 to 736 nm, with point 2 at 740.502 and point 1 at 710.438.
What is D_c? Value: 104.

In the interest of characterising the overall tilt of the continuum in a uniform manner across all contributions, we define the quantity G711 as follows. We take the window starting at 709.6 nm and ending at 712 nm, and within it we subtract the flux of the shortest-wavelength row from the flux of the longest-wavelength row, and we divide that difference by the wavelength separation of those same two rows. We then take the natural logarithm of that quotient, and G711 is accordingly -1.2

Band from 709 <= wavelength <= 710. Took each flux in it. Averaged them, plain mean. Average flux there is 13.5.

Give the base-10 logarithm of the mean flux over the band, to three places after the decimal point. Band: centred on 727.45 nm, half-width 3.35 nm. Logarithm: 1.141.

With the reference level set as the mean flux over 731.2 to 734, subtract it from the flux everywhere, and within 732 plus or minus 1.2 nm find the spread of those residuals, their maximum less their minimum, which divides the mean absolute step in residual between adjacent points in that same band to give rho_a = 0.21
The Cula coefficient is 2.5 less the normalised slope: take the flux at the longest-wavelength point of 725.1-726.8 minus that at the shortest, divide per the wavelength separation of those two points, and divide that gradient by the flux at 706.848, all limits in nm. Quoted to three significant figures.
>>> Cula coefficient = 2.55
